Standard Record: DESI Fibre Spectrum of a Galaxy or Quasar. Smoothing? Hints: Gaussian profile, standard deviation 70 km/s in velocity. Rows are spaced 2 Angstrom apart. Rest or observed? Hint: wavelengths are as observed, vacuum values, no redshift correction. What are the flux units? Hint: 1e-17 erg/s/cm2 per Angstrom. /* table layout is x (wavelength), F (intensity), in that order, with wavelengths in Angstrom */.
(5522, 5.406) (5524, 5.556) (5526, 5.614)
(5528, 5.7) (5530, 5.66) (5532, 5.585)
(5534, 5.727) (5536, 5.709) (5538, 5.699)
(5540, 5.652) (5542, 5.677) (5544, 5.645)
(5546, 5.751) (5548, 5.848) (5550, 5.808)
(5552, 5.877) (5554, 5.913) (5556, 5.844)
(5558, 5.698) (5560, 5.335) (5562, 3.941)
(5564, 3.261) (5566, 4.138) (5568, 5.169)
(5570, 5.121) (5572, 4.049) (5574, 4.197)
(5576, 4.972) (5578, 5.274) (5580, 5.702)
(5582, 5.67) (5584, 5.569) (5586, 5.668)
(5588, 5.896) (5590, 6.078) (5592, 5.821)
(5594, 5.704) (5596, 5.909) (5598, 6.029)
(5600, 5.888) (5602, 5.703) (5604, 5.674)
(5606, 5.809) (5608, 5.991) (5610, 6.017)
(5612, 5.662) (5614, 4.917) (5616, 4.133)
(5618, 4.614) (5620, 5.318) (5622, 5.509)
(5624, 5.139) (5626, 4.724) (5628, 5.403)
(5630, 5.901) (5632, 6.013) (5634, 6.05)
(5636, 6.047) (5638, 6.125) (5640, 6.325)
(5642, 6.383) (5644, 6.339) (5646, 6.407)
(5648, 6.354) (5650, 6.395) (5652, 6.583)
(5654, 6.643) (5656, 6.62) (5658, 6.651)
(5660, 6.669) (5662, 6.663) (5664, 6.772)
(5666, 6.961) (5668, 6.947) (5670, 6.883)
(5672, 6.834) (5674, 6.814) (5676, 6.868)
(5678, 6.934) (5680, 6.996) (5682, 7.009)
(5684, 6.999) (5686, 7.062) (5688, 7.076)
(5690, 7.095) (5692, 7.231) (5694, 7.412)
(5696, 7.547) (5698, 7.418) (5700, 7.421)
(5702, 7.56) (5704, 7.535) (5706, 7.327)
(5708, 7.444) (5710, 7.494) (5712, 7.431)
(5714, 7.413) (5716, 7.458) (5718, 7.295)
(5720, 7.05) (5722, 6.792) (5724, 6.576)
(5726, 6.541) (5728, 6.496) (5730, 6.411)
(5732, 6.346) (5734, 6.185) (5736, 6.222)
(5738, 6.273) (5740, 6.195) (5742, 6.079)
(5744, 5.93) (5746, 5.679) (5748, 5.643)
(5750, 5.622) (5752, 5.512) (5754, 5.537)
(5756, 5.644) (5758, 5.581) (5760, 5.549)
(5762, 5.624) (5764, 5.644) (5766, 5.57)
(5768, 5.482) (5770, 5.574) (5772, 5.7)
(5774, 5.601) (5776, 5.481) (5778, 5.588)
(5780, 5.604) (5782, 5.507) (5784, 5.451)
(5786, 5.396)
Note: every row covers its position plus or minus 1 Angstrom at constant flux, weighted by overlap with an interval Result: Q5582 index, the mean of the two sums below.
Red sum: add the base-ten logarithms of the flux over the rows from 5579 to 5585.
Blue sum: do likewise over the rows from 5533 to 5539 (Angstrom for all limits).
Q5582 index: 2.26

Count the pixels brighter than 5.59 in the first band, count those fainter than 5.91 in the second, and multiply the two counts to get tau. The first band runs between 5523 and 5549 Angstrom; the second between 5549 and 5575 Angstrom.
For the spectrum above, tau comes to 132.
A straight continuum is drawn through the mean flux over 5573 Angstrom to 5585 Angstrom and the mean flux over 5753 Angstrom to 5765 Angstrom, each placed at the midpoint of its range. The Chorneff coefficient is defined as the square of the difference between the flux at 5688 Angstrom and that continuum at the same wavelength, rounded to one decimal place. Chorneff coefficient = 2.6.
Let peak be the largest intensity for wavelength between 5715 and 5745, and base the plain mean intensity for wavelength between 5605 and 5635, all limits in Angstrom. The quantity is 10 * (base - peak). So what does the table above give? -20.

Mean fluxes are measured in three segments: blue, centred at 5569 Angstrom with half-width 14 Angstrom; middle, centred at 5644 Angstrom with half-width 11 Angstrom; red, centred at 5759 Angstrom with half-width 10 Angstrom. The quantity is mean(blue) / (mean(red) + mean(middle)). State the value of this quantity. 0.410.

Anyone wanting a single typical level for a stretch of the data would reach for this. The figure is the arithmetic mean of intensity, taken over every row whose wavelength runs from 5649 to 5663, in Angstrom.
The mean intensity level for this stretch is 6.6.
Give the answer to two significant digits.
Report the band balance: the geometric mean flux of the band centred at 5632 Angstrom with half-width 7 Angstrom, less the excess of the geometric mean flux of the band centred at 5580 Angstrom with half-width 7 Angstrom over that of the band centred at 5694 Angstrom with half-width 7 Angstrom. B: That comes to 7.8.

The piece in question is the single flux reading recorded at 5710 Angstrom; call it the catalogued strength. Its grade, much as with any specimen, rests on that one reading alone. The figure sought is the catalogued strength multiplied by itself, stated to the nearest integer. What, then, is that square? 56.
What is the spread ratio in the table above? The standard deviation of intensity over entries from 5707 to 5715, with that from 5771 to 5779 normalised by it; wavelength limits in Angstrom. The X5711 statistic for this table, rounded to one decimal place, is 2.6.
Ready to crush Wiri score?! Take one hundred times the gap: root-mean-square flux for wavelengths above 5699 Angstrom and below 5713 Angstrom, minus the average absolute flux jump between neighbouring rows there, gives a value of 736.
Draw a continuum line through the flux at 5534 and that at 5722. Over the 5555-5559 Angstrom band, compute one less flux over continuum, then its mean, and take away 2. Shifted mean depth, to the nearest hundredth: -1.99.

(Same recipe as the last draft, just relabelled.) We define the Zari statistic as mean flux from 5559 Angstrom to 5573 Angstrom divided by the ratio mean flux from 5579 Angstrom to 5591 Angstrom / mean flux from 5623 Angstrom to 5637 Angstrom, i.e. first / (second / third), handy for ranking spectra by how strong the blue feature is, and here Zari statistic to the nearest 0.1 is 4.3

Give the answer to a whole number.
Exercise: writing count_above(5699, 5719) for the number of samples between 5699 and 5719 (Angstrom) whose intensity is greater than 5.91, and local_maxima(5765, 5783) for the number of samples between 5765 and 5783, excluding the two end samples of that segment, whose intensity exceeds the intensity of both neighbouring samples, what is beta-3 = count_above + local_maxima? 12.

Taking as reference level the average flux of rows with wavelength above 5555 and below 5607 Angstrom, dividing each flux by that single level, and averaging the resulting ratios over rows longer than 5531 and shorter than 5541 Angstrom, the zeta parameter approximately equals 1.07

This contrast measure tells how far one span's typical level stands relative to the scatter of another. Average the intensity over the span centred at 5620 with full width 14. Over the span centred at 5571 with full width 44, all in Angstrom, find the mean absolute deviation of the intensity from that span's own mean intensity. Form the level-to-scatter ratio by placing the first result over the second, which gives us 8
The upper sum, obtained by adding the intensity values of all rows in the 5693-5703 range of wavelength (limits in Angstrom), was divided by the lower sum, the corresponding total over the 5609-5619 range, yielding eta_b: 1.47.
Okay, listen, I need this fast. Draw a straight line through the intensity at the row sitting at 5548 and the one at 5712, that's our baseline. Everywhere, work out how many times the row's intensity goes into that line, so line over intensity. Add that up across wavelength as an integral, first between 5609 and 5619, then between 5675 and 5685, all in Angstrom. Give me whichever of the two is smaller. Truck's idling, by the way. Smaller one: 10.2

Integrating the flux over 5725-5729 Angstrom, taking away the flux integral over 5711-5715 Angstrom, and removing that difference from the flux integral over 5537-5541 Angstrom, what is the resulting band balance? 26.3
